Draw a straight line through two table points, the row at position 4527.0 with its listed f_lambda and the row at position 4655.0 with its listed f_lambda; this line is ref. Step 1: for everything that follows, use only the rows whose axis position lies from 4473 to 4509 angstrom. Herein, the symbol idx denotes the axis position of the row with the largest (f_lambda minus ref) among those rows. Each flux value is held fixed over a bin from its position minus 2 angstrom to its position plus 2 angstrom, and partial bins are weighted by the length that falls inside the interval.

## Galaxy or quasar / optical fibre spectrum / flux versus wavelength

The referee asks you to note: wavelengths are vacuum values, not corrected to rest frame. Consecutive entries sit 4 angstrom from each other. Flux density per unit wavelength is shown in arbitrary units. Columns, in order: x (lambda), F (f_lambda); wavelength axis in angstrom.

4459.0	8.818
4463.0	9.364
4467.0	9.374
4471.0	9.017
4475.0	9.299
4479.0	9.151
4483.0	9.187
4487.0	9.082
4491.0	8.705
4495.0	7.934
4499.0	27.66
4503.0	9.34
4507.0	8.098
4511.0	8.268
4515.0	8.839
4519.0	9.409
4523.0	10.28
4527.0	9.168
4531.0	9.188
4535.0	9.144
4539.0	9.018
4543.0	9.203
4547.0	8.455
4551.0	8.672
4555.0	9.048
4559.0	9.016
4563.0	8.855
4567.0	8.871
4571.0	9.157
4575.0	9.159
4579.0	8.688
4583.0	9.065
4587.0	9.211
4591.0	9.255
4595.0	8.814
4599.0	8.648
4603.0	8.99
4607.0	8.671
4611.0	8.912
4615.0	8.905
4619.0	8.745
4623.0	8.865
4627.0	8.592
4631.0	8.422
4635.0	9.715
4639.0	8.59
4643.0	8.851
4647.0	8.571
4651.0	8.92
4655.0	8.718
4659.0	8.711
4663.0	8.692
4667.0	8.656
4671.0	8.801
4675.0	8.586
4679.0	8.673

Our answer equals 4499.0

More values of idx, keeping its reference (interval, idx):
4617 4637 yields 4635.0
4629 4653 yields 4635.0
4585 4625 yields 4591.0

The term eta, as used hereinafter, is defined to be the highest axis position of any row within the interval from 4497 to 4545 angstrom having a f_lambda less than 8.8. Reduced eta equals 4511.0 angstrom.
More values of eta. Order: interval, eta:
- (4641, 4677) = 4675.0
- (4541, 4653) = 4647.0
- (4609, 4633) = 4631.0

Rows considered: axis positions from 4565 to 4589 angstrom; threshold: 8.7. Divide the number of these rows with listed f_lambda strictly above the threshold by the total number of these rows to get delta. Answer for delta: 0.83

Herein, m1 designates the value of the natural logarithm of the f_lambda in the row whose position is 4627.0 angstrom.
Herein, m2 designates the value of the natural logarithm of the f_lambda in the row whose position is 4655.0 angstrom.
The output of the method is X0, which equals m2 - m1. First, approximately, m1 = 2.15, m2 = 2.17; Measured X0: 0.015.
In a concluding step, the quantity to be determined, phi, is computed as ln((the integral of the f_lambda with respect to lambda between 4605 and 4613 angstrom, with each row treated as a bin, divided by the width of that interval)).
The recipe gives 2.17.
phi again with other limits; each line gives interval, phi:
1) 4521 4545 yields 2.23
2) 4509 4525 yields 2.22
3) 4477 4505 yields 2.45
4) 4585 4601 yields 2.20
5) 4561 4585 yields 2.19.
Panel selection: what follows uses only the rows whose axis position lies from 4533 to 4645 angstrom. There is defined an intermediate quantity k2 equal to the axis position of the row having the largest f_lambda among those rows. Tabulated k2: 4635.0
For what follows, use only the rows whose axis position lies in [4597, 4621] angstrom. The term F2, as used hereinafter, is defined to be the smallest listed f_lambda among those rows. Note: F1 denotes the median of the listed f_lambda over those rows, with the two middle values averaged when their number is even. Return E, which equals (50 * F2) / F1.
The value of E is 49.0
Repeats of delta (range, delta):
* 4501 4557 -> 0.71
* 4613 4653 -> 0.60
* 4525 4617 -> 0.78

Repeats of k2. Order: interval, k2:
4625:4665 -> 4635.0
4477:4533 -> 4499.0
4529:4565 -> 4543.0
